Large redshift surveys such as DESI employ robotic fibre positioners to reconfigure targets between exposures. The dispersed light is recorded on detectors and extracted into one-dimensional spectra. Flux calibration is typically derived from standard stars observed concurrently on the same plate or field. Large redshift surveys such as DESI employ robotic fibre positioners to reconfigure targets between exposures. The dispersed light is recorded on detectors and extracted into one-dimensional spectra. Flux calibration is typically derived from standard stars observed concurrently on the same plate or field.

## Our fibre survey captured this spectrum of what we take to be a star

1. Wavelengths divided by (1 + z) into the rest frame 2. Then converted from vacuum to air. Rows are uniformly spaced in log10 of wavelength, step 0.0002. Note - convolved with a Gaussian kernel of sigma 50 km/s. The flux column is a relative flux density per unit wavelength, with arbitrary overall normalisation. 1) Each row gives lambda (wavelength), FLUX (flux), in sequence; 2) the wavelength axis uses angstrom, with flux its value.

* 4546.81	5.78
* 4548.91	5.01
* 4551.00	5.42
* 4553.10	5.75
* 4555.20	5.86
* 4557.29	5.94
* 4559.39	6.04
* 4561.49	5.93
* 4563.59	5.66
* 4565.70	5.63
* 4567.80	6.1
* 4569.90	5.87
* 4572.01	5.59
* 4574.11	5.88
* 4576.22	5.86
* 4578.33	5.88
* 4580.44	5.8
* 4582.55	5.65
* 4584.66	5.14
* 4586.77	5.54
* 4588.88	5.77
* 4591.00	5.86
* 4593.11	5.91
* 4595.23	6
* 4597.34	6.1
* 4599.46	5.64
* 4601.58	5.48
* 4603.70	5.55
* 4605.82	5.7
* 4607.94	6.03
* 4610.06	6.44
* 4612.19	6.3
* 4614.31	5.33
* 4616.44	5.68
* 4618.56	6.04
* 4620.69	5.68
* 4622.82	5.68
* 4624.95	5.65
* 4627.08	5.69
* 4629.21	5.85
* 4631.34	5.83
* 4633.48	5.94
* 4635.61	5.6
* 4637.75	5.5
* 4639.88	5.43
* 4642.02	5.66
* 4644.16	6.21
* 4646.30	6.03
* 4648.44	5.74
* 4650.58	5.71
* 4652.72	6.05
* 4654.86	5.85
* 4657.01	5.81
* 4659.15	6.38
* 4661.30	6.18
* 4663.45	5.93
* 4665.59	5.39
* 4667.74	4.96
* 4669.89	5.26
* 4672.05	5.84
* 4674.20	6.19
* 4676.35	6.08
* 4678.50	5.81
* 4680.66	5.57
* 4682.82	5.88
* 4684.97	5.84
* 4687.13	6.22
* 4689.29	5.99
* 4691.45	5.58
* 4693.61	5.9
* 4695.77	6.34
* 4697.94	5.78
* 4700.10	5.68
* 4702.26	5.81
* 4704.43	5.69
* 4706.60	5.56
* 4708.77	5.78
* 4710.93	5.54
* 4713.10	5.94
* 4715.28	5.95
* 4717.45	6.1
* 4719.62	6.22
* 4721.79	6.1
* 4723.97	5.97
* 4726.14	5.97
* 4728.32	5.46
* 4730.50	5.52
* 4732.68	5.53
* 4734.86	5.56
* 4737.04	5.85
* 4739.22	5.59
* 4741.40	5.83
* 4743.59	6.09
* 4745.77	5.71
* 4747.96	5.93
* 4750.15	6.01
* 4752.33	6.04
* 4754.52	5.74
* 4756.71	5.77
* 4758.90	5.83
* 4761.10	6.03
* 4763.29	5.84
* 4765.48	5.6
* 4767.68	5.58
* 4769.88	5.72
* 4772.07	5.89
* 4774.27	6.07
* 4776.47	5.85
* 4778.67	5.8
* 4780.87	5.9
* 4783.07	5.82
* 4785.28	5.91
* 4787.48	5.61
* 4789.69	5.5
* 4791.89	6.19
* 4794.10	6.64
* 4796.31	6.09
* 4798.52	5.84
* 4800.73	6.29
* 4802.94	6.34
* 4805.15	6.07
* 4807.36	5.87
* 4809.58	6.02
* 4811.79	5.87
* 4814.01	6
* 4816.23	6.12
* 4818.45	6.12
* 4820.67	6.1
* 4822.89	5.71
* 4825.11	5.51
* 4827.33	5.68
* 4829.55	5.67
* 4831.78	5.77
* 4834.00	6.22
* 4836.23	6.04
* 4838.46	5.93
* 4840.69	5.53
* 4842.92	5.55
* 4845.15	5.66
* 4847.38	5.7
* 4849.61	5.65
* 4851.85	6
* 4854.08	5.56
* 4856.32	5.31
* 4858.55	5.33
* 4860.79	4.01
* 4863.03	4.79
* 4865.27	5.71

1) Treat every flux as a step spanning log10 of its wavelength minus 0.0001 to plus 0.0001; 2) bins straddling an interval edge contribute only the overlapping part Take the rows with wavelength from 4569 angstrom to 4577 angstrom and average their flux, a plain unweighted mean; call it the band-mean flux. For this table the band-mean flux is 5.80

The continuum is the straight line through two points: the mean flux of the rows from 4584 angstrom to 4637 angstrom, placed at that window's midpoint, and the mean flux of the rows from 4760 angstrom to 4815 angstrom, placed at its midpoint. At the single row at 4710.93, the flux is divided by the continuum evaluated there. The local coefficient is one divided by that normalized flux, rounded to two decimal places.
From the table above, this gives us 1.06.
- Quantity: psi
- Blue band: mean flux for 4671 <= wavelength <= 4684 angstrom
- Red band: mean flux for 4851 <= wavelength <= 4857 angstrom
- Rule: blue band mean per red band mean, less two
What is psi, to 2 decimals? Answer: -0.95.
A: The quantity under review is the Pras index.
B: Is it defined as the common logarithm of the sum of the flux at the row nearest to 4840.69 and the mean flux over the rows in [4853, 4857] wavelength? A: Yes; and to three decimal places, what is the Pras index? 1.040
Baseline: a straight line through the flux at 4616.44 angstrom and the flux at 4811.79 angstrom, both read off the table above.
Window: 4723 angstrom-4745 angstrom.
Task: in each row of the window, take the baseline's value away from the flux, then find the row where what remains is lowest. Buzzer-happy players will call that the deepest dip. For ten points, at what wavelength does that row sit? 4728.32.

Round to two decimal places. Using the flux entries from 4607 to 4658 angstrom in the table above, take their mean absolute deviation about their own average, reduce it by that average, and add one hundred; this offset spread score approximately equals 94.39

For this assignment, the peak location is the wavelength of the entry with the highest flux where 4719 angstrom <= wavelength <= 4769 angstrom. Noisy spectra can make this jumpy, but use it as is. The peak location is 4719.62 angstrom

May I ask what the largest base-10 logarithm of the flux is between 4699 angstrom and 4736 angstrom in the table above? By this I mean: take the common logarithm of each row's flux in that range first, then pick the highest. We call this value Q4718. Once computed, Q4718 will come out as 0.794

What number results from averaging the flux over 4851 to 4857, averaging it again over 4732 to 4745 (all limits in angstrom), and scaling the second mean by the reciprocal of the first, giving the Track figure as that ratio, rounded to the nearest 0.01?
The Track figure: 1.02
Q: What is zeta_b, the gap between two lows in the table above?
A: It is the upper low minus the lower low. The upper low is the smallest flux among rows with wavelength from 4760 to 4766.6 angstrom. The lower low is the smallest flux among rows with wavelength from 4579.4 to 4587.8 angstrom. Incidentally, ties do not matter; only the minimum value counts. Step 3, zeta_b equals 0.46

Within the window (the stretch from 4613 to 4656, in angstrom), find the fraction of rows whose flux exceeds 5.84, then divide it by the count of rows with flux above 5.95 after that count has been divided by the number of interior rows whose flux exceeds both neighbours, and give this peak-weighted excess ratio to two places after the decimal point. 0.44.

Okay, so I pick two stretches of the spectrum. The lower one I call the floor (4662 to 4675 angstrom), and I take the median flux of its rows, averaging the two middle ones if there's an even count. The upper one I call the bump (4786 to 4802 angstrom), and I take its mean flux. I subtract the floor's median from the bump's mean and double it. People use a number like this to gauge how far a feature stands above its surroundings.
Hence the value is 0.82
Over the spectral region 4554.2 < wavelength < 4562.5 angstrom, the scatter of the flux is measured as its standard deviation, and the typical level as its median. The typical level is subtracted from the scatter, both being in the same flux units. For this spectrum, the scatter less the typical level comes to -5.9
